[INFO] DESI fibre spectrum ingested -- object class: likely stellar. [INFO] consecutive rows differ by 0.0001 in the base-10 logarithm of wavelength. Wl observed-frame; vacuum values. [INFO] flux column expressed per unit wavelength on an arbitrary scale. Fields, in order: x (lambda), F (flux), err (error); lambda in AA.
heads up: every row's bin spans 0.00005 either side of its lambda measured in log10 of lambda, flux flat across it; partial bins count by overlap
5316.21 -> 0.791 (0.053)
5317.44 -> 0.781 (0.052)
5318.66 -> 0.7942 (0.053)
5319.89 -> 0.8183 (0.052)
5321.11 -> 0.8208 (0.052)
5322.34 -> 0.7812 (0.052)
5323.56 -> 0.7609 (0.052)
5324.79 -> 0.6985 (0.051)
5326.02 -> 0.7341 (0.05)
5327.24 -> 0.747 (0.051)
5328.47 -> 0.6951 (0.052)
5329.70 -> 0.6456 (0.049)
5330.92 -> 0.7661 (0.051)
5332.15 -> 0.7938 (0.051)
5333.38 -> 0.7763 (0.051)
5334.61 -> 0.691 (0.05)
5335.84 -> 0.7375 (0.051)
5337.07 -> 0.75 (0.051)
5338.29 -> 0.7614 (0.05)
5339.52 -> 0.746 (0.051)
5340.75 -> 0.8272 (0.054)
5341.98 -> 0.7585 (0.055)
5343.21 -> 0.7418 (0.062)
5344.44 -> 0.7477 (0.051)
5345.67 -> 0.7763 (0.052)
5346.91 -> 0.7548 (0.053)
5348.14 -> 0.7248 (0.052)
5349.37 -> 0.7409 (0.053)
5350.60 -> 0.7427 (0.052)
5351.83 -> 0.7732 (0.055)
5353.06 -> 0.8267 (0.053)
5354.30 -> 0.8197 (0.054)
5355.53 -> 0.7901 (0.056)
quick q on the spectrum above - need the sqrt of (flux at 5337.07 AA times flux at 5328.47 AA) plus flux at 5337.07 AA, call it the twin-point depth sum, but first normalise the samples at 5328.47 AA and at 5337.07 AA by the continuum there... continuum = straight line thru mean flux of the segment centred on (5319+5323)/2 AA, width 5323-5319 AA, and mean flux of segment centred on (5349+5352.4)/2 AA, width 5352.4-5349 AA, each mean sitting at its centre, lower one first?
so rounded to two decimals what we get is 1.88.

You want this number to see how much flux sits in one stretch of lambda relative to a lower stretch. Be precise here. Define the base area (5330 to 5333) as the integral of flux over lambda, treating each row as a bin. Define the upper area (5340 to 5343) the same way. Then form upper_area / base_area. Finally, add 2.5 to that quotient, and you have 3.5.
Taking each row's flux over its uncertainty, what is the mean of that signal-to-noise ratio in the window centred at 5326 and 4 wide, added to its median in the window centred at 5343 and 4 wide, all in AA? 28.1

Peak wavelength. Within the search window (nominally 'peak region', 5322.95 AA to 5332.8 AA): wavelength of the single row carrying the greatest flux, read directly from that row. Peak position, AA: 5332.15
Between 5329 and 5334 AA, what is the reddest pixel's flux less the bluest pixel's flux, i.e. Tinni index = 0.13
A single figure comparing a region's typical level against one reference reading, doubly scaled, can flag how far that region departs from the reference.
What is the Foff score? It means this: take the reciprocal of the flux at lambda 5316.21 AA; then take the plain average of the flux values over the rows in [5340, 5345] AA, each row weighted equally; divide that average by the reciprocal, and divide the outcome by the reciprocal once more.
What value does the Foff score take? 0.481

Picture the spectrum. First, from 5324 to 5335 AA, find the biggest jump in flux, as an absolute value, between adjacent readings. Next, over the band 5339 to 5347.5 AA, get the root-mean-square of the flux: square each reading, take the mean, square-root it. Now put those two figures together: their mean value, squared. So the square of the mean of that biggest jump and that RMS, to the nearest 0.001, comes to 0.196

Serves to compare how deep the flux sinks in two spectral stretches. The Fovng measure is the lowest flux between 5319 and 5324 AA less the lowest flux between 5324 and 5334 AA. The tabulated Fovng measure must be 0.12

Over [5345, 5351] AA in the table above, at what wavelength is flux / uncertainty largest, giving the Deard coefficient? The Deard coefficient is 5345.67 AA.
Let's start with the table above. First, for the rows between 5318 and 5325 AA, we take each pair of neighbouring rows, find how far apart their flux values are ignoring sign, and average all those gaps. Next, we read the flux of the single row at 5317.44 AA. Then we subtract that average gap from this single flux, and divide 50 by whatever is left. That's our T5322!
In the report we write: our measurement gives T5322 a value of 67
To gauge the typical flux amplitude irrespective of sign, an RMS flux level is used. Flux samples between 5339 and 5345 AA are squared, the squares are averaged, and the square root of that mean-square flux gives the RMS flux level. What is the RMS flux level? 0.76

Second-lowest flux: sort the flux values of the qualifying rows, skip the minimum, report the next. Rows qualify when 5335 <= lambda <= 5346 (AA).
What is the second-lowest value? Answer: 0.7418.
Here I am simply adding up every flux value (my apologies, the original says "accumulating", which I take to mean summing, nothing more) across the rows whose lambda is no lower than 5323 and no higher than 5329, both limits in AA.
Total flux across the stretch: 3.64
